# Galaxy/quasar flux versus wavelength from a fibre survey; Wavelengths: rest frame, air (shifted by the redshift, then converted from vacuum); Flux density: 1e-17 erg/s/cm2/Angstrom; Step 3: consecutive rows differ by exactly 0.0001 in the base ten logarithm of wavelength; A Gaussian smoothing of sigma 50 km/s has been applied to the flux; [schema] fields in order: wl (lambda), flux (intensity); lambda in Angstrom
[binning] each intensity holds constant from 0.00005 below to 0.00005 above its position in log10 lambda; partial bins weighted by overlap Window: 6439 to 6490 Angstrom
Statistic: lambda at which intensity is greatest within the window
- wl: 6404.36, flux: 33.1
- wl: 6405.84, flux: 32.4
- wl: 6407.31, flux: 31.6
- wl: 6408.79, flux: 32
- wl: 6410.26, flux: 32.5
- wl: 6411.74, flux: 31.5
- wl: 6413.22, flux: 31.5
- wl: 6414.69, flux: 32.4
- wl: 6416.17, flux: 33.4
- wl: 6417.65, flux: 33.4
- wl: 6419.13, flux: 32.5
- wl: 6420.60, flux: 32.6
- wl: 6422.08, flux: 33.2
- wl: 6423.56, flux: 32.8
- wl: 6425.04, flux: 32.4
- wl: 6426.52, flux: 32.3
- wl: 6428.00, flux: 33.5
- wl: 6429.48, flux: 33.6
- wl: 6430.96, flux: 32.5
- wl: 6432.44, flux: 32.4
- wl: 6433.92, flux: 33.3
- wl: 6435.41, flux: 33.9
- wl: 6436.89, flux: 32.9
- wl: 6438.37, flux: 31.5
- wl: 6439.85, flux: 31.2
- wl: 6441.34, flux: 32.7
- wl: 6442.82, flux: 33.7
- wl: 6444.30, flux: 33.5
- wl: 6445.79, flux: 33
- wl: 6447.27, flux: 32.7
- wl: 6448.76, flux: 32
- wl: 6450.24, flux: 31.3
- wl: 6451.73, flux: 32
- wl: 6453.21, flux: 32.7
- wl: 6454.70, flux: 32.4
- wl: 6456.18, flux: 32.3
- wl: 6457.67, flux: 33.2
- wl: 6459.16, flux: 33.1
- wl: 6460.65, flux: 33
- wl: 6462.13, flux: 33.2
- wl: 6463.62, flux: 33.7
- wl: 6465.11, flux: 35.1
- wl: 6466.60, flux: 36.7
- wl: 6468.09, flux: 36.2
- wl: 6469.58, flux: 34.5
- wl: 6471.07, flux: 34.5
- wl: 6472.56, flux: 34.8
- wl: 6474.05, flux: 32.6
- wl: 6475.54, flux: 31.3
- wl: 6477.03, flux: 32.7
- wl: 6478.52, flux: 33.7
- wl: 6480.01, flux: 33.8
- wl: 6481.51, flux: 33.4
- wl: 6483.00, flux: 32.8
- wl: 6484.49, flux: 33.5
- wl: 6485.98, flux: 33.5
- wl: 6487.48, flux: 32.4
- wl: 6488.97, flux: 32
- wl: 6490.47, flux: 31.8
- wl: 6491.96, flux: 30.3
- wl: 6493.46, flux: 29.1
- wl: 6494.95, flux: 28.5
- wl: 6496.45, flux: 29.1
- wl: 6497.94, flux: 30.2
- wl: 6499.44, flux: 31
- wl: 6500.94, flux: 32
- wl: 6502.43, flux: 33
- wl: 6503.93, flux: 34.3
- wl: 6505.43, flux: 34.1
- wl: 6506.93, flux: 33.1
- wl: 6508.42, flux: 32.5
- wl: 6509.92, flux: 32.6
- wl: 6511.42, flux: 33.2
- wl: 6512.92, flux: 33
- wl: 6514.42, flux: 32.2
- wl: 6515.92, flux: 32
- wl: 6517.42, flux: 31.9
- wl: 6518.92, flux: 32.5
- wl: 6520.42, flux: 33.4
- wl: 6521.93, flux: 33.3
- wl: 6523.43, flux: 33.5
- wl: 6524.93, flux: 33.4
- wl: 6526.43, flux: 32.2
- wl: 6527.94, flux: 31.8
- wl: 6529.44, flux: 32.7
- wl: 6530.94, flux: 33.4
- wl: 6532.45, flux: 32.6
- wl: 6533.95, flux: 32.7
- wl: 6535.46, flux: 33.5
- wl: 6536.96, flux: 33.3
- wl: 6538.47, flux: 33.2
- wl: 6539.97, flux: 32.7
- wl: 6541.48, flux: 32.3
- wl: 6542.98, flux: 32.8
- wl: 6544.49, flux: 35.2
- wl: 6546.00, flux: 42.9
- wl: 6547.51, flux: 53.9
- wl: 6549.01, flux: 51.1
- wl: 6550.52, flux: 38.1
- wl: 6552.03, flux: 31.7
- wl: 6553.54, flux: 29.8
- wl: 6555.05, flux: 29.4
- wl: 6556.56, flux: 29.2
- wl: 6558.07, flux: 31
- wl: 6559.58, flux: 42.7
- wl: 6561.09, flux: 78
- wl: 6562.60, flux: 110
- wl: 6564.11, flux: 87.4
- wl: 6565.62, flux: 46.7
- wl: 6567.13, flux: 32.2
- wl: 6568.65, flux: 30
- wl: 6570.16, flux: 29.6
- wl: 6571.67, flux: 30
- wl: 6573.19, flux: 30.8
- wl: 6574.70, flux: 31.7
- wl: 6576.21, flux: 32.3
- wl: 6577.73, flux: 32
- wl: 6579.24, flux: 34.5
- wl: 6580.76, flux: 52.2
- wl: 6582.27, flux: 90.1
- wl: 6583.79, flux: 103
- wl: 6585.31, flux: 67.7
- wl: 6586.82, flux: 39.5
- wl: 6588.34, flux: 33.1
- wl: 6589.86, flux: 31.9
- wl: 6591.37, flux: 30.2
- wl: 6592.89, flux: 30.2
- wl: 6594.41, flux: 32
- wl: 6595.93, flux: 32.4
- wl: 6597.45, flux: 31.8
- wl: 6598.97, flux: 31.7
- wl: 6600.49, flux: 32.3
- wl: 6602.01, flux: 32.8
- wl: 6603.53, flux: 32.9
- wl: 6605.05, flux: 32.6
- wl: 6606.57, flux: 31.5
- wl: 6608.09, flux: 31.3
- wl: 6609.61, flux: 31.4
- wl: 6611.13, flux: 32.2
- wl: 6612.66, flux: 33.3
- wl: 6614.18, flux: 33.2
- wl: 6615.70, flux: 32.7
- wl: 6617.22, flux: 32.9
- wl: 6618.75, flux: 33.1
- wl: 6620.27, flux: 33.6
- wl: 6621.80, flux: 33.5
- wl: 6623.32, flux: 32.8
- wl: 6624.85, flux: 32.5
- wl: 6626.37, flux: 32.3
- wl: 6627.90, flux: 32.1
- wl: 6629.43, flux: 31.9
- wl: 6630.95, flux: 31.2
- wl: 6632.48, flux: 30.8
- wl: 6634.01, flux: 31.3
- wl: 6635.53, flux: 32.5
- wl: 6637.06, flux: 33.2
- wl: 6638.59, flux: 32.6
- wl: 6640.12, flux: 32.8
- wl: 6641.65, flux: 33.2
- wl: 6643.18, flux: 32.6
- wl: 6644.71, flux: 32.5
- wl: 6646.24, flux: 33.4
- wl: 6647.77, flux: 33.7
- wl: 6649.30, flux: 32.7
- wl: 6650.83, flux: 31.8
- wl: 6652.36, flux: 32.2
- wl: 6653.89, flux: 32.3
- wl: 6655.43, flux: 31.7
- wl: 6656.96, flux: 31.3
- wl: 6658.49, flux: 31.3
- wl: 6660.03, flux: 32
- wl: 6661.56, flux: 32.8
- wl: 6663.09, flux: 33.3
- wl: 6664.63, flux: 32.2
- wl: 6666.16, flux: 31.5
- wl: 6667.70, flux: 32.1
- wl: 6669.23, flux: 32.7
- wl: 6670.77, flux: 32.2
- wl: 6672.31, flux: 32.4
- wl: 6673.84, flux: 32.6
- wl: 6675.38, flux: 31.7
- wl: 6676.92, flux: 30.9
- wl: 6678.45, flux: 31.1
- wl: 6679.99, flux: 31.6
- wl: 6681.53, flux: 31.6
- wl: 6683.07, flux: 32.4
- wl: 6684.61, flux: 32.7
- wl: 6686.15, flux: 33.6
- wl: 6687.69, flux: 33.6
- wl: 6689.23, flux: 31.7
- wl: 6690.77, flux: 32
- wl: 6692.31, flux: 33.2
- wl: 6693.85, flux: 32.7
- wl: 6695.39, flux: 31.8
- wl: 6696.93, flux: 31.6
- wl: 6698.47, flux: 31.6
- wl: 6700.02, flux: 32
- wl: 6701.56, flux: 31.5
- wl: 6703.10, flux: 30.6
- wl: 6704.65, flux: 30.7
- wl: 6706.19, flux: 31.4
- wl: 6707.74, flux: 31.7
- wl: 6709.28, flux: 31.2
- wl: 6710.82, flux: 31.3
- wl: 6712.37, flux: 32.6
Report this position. 6466.60 Angstrom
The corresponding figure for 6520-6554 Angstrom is 6547.51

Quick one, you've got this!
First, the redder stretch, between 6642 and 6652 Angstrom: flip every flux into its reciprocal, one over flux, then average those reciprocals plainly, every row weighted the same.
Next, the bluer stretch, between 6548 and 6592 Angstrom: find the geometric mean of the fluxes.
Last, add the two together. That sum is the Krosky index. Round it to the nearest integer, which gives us 42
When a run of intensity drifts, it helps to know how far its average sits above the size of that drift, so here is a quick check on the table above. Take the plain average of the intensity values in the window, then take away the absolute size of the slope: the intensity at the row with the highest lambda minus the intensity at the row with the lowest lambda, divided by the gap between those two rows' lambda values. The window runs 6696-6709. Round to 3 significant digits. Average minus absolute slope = 31.4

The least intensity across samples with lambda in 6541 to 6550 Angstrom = 32.3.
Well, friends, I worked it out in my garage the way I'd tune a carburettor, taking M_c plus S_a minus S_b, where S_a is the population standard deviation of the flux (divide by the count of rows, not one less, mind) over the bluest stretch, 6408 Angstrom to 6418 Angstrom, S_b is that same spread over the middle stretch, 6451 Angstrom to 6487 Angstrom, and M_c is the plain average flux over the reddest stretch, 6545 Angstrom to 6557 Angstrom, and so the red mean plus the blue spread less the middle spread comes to 38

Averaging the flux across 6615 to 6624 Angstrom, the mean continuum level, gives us 33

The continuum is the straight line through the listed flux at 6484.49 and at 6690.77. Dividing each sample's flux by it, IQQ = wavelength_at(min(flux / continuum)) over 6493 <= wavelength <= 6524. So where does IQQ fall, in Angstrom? 6494.95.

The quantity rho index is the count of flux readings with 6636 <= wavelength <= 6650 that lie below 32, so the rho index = 0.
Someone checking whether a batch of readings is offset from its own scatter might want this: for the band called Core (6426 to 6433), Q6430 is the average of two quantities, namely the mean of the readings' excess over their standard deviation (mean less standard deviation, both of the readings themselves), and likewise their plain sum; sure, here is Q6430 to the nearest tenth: 98.3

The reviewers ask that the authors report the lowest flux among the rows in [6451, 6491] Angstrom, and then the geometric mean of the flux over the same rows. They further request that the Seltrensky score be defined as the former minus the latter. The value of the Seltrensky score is -2.0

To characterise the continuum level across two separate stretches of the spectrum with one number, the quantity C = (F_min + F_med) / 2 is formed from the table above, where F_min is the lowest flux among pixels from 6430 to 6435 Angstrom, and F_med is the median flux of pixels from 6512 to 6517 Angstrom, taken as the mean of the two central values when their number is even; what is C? 32.3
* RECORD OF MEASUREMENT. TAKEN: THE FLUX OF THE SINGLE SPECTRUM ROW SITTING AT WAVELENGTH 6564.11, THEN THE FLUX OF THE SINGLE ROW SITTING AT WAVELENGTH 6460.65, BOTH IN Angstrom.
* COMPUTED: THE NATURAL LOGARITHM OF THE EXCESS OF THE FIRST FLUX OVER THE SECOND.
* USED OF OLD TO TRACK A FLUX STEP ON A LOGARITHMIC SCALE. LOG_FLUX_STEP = 4.0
